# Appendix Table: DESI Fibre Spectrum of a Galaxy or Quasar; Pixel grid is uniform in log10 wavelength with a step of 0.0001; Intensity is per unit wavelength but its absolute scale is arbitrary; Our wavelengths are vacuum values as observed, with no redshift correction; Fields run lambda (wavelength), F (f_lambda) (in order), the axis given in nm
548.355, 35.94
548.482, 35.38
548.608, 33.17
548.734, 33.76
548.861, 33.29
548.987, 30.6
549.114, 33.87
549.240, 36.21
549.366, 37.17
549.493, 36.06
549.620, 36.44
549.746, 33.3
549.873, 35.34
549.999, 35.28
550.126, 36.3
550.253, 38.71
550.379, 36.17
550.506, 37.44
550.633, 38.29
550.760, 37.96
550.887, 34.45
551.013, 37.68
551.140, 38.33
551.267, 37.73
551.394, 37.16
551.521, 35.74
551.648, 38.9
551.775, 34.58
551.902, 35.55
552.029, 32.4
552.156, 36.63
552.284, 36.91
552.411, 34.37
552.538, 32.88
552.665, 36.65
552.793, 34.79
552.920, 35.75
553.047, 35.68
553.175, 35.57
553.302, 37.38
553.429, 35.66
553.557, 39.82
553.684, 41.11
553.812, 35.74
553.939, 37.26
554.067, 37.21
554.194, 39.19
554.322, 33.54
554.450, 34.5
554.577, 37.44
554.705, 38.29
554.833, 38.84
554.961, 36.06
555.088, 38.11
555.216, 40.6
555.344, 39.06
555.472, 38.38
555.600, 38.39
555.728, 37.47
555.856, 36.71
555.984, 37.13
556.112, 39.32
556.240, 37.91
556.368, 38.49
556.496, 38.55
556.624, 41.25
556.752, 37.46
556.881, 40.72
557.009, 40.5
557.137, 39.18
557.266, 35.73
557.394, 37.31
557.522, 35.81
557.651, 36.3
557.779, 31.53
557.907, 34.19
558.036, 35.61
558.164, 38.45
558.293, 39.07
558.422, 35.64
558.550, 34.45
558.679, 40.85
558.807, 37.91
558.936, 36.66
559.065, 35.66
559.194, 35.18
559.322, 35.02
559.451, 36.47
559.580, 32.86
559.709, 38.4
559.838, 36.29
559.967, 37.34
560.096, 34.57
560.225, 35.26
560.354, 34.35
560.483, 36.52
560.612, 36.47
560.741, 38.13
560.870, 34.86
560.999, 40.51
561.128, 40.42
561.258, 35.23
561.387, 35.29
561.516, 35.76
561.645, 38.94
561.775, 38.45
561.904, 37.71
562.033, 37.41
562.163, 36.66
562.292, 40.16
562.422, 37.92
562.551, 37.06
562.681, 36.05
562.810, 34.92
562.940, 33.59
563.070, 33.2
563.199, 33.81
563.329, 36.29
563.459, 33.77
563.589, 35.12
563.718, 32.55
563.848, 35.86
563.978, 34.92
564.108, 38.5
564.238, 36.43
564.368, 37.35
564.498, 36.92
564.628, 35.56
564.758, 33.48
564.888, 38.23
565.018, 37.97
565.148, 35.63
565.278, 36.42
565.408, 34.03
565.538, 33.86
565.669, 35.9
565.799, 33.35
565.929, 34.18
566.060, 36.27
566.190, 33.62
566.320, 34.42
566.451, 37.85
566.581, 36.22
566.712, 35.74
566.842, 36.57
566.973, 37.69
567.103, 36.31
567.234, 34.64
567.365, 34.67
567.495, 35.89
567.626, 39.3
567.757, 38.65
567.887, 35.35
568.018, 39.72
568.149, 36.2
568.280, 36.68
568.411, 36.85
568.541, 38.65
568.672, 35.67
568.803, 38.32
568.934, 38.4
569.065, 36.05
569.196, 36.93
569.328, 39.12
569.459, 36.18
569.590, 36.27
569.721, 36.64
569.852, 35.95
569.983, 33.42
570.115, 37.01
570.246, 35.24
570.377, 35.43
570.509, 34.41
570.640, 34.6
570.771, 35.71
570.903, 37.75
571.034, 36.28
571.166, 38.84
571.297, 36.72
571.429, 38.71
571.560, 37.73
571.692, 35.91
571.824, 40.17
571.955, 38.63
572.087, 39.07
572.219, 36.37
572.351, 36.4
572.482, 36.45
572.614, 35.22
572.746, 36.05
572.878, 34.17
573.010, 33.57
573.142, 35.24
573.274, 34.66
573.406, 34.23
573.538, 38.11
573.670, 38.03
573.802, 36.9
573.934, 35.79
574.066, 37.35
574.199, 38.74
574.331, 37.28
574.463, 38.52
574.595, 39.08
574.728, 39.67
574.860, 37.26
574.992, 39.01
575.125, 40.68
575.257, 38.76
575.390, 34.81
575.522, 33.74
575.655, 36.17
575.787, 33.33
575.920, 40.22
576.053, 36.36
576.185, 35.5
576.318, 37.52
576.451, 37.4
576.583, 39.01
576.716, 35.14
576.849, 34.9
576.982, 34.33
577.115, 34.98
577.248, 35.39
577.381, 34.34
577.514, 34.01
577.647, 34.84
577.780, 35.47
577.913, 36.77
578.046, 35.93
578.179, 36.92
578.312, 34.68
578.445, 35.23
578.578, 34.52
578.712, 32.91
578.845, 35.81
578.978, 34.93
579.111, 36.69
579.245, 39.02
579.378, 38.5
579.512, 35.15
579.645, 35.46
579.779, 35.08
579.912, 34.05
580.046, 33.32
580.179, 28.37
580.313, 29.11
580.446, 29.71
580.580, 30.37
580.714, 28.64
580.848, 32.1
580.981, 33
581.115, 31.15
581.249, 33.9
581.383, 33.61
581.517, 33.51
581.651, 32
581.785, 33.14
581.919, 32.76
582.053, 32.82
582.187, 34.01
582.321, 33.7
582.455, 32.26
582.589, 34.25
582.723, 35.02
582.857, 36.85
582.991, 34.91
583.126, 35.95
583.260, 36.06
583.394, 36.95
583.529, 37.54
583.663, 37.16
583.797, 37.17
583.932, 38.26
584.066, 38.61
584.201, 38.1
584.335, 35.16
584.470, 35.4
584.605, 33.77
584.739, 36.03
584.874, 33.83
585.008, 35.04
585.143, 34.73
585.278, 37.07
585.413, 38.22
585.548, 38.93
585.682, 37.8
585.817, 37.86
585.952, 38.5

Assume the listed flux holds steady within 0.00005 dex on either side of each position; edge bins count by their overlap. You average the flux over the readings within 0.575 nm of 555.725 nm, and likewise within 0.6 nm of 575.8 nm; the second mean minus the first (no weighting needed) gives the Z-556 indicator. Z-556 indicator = -2.1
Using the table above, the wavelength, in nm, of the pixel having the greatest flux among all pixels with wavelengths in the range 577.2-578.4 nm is 578.179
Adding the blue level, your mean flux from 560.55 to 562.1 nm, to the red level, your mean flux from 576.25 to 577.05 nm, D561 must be 73.8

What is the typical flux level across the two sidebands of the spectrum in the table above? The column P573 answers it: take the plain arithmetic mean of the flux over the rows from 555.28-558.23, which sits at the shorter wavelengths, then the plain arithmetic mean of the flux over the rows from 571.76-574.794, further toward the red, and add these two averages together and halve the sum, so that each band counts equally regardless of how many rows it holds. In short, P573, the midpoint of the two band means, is 37.3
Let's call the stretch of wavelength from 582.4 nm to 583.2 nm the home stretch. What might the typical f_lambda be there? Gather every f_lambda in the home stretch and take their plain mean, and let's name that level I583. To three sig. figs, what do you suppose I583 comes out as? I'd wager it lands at 34.9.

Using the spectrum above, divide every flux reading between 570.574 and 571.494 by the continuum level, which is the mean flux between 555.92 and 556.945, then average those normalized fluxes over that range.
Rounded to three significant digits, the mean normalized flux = 0.951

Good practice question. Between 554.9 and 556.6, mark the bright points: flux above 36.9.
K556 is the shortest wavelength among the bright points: 555.088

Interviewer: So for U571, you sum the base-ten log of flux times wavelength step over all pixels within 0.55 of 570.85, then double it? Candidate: 3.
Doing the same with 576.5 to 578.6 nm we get 7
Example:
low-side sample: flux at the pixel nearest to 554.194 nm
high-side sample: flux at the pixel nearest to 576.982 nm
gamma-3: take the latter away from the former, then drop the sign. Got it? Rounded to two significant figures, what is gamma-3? 4.9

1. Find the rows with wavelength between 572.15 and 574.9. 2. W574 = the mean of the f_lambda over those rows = 36.6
